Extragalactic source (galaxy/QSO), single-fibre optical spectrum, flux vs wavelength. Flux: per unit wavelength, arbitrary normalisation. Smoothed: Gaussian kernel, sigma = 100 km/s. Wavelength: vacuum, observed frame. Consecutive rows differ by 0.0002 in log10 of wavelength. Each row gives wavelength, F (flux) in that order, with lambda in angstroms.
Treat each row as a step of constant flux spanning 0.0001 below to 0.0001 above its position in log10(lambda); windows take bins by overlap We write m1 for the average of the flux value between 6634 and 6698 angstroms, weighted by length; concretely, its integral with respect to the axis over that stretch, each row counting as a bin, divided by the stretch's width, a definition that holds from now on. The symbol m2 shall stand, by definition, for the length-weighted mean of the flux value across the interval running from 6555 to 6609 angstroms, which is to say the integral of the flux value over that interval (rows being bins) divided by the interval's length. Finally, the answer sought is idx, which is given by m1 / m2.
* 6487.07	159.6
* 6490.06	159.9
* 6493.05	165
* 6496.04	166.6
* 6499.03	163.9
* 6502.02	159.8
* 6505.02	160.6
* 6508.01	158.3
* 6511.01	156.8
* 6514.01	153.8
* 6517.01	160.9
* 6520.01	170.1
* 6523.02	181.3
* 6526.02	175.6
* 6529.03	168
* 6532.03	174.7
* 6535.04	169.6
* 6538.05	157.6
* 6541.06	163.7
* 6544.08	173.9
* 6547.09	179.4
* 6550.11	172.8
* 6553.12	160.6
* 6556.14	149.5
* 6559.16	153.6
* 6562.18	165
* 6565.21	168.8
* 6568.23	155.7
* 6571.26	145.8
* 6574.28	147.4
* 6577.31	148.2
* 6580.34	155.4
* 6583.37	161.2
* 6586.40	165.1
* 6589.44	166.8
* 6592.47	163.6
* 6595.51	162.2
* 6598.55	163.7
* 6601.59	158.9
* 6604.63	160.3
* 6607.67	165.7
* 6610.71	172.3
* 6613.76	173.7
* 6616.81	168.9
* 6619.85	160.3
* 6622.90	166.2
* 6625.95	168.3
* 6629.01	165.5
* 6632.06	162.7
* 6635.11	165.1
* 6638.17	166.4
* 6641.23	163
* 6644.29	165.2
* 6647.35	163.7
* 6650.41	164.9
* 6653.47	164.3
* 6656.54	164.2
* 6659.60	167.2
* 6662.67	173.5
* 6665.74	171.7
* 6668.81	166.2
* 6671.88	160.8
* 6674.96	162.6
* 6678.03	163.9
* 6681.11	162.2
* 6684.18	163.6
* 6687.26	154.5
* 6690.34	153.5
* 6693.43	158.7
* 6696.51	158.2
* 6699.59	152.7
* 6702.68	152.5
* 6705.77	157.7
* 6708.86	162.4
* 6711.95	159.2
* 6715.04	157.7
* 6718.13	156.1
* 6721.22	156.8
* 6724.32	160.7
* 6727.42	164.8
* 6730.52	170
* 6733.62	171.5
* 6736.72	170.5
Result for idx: 1.03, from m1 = 163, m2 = 159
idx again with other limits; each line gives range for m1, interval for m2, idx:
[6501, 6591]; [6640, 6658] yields 0.99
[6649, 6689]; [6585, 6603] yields 1.01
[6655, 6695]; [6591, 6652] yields 0.99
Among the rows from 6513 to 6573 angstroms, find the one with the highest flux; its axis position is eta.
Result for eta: 6523.02 angstroms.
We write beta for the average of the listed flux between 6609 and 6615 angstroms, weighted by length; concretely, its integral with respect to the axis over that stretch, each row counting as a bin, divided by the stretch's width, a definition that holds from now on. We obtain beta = 173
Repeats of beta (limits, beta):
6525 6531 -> 172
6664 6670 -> 169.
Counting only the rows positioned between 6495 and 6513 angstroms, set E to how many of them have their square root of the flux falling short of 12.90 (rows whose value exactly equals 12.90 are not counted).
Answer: 5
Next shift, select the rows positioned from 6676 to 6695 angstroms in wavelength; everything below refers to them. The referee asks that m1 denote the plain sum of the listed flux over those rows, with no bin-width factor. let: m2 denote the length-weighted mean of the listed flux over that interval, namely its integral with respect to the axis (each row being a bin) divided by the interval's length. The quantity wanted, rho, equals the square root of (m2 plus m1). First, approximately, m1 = 956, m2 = 159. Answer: 33.4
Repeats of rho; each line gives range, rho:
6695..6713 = 33.2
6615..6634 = 34.0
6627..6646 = 33.9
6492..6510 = 33.7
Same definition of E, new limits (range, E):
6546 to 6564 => 4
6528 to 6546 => 2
